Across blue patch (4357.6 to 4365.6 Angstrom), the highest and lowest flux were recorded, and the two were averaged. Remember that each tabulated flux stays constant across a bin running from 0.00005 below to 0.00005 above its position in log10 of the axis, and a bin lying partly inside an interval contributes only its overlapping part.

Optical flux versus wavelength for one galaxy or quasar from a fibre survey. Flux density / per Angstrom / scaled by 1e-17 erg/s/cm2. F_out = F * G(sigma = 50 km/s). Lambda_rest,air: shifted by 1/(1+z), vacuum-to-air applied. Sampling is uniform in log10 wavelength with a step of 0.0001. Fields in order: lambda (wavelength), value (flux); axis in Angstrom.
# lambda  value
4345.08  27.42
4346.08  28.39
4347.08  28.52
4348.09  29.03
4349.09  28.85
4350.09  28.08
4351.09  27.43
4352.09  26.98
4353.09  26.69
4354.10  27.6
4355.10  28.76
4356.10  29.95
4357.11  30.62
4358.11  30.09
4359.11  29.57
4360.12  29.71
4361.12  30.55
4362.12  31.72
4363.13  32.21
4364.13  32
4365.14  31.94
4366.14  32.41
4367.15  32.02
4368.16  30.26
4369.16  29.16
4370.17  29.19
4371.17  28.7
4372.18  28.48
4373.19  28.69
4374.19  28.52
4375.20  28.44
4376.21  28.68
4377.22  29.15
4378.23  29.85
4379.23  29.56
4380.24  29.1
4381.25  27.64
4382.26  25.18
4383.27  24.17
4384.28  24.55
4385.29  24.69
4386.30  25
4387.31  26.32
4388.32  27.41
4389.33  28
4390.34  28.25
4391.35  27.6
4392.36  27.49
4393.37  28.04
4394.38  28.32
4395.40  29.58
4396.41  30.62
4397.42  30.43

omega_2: 30.89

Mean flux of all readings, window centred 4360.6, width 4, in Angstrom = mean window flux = 30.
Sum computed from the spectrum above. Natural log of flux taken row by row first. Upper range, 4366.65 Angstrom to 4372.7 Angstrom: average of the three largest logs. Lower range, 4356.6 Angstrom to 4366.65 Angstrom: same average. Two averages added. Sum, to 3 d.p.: 6.889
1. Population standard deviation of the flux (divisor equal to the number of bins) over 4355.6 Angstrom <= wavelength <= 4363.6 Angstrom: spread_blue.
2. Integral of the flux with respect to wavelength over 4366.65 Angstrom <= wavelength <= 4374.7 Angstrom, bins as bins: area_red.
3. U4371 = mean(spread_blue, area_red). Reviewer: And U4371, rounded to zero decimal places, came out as 119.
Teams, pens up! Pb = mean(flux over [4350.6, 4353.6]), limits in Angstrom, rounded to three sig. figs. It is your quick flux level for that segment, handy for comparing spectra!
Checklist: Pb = 27.0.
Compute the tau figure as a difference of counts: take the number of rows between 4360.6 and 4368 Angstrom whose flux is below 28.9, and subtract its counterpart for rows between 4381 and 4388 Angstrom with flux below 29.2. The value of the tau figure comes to -7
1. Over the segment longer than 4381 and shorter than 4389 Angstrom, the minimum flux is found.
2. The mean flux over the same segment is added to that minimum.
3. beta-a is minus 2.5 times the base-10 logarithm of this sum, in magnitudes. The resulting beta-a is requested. -4.24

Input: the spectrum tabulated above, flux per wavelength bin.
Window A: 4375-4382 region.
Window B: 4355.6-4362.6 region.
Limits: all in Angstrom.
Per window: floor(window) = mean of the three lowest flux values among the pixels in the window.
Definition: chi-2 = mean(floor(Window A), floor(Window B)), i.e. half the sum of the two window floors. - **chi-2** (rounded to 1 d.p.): 29.0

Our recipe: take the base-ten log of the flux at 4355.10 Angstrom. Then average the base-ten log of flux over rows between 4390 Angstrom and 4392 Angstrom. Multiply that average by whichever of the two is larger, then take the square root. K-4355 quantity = 1.45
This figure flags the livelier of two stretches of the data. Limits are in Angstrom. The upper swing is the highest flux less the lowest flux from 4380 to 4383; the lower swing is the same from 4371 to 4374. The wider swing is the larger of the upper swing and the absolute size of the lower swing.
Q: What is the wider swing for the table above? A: 3.9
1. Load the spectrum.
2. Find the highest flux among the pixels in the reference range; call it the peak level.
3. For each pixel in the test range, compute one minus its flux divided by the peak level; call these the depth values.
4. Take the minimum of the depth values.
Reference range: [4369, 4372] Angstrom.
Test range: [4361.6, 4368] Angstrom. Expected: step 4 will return -0.11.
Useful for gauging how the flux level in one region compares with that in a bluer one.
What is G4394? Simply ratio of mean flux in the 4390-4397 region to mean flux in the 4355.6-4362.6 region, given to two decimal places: 0.94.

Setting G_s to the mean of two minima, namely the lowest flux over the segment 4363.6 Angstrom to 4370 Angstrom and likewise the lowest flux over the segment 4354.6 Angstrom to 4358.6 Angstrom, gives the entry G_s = 29.0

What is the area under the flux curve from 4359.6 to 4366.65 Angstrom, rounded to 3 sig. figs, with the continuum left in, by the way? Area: 222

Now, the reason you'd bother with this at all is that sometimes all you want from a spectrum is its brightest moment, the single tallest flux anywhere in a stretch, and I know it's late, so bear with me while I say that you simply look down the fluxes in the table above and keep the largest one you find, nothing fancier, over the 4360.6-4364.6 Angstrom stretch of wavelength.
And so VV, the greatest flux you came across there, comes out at 32.21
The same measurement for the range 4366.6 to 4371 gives 32.02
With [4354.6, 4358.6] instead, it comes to 30.62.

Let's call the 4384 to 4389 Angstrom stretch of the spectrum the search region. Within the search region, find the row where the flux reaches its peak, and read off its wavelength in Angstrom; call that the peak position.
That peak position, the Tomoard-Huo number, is 4388.32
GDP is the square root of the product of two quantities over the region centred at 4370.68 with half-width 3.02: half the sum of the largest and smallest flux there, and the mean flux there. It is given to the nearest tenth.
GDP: 29.2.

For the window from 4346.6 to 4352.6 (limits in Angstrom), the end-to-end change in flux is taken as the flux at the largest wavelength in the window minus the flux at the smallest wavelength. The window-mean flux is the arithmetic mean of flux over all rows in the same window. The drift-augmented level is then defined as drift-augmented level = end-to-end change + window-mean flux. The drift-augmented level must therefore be 26.6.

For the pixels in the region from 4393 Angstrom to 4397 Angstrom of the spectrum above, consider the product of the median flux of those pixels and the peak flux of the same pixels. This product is 886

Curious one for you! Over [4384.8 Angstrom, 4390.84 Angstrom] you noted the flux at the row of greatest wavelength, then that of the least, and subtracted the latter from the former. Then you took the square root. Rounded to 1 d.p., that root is 1.9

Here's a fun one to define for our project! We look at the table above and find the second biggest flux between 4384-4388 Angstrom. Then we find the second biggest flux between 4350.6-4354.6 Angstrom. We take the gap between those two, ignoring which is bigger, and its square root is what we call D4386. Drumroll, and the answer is 1.6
